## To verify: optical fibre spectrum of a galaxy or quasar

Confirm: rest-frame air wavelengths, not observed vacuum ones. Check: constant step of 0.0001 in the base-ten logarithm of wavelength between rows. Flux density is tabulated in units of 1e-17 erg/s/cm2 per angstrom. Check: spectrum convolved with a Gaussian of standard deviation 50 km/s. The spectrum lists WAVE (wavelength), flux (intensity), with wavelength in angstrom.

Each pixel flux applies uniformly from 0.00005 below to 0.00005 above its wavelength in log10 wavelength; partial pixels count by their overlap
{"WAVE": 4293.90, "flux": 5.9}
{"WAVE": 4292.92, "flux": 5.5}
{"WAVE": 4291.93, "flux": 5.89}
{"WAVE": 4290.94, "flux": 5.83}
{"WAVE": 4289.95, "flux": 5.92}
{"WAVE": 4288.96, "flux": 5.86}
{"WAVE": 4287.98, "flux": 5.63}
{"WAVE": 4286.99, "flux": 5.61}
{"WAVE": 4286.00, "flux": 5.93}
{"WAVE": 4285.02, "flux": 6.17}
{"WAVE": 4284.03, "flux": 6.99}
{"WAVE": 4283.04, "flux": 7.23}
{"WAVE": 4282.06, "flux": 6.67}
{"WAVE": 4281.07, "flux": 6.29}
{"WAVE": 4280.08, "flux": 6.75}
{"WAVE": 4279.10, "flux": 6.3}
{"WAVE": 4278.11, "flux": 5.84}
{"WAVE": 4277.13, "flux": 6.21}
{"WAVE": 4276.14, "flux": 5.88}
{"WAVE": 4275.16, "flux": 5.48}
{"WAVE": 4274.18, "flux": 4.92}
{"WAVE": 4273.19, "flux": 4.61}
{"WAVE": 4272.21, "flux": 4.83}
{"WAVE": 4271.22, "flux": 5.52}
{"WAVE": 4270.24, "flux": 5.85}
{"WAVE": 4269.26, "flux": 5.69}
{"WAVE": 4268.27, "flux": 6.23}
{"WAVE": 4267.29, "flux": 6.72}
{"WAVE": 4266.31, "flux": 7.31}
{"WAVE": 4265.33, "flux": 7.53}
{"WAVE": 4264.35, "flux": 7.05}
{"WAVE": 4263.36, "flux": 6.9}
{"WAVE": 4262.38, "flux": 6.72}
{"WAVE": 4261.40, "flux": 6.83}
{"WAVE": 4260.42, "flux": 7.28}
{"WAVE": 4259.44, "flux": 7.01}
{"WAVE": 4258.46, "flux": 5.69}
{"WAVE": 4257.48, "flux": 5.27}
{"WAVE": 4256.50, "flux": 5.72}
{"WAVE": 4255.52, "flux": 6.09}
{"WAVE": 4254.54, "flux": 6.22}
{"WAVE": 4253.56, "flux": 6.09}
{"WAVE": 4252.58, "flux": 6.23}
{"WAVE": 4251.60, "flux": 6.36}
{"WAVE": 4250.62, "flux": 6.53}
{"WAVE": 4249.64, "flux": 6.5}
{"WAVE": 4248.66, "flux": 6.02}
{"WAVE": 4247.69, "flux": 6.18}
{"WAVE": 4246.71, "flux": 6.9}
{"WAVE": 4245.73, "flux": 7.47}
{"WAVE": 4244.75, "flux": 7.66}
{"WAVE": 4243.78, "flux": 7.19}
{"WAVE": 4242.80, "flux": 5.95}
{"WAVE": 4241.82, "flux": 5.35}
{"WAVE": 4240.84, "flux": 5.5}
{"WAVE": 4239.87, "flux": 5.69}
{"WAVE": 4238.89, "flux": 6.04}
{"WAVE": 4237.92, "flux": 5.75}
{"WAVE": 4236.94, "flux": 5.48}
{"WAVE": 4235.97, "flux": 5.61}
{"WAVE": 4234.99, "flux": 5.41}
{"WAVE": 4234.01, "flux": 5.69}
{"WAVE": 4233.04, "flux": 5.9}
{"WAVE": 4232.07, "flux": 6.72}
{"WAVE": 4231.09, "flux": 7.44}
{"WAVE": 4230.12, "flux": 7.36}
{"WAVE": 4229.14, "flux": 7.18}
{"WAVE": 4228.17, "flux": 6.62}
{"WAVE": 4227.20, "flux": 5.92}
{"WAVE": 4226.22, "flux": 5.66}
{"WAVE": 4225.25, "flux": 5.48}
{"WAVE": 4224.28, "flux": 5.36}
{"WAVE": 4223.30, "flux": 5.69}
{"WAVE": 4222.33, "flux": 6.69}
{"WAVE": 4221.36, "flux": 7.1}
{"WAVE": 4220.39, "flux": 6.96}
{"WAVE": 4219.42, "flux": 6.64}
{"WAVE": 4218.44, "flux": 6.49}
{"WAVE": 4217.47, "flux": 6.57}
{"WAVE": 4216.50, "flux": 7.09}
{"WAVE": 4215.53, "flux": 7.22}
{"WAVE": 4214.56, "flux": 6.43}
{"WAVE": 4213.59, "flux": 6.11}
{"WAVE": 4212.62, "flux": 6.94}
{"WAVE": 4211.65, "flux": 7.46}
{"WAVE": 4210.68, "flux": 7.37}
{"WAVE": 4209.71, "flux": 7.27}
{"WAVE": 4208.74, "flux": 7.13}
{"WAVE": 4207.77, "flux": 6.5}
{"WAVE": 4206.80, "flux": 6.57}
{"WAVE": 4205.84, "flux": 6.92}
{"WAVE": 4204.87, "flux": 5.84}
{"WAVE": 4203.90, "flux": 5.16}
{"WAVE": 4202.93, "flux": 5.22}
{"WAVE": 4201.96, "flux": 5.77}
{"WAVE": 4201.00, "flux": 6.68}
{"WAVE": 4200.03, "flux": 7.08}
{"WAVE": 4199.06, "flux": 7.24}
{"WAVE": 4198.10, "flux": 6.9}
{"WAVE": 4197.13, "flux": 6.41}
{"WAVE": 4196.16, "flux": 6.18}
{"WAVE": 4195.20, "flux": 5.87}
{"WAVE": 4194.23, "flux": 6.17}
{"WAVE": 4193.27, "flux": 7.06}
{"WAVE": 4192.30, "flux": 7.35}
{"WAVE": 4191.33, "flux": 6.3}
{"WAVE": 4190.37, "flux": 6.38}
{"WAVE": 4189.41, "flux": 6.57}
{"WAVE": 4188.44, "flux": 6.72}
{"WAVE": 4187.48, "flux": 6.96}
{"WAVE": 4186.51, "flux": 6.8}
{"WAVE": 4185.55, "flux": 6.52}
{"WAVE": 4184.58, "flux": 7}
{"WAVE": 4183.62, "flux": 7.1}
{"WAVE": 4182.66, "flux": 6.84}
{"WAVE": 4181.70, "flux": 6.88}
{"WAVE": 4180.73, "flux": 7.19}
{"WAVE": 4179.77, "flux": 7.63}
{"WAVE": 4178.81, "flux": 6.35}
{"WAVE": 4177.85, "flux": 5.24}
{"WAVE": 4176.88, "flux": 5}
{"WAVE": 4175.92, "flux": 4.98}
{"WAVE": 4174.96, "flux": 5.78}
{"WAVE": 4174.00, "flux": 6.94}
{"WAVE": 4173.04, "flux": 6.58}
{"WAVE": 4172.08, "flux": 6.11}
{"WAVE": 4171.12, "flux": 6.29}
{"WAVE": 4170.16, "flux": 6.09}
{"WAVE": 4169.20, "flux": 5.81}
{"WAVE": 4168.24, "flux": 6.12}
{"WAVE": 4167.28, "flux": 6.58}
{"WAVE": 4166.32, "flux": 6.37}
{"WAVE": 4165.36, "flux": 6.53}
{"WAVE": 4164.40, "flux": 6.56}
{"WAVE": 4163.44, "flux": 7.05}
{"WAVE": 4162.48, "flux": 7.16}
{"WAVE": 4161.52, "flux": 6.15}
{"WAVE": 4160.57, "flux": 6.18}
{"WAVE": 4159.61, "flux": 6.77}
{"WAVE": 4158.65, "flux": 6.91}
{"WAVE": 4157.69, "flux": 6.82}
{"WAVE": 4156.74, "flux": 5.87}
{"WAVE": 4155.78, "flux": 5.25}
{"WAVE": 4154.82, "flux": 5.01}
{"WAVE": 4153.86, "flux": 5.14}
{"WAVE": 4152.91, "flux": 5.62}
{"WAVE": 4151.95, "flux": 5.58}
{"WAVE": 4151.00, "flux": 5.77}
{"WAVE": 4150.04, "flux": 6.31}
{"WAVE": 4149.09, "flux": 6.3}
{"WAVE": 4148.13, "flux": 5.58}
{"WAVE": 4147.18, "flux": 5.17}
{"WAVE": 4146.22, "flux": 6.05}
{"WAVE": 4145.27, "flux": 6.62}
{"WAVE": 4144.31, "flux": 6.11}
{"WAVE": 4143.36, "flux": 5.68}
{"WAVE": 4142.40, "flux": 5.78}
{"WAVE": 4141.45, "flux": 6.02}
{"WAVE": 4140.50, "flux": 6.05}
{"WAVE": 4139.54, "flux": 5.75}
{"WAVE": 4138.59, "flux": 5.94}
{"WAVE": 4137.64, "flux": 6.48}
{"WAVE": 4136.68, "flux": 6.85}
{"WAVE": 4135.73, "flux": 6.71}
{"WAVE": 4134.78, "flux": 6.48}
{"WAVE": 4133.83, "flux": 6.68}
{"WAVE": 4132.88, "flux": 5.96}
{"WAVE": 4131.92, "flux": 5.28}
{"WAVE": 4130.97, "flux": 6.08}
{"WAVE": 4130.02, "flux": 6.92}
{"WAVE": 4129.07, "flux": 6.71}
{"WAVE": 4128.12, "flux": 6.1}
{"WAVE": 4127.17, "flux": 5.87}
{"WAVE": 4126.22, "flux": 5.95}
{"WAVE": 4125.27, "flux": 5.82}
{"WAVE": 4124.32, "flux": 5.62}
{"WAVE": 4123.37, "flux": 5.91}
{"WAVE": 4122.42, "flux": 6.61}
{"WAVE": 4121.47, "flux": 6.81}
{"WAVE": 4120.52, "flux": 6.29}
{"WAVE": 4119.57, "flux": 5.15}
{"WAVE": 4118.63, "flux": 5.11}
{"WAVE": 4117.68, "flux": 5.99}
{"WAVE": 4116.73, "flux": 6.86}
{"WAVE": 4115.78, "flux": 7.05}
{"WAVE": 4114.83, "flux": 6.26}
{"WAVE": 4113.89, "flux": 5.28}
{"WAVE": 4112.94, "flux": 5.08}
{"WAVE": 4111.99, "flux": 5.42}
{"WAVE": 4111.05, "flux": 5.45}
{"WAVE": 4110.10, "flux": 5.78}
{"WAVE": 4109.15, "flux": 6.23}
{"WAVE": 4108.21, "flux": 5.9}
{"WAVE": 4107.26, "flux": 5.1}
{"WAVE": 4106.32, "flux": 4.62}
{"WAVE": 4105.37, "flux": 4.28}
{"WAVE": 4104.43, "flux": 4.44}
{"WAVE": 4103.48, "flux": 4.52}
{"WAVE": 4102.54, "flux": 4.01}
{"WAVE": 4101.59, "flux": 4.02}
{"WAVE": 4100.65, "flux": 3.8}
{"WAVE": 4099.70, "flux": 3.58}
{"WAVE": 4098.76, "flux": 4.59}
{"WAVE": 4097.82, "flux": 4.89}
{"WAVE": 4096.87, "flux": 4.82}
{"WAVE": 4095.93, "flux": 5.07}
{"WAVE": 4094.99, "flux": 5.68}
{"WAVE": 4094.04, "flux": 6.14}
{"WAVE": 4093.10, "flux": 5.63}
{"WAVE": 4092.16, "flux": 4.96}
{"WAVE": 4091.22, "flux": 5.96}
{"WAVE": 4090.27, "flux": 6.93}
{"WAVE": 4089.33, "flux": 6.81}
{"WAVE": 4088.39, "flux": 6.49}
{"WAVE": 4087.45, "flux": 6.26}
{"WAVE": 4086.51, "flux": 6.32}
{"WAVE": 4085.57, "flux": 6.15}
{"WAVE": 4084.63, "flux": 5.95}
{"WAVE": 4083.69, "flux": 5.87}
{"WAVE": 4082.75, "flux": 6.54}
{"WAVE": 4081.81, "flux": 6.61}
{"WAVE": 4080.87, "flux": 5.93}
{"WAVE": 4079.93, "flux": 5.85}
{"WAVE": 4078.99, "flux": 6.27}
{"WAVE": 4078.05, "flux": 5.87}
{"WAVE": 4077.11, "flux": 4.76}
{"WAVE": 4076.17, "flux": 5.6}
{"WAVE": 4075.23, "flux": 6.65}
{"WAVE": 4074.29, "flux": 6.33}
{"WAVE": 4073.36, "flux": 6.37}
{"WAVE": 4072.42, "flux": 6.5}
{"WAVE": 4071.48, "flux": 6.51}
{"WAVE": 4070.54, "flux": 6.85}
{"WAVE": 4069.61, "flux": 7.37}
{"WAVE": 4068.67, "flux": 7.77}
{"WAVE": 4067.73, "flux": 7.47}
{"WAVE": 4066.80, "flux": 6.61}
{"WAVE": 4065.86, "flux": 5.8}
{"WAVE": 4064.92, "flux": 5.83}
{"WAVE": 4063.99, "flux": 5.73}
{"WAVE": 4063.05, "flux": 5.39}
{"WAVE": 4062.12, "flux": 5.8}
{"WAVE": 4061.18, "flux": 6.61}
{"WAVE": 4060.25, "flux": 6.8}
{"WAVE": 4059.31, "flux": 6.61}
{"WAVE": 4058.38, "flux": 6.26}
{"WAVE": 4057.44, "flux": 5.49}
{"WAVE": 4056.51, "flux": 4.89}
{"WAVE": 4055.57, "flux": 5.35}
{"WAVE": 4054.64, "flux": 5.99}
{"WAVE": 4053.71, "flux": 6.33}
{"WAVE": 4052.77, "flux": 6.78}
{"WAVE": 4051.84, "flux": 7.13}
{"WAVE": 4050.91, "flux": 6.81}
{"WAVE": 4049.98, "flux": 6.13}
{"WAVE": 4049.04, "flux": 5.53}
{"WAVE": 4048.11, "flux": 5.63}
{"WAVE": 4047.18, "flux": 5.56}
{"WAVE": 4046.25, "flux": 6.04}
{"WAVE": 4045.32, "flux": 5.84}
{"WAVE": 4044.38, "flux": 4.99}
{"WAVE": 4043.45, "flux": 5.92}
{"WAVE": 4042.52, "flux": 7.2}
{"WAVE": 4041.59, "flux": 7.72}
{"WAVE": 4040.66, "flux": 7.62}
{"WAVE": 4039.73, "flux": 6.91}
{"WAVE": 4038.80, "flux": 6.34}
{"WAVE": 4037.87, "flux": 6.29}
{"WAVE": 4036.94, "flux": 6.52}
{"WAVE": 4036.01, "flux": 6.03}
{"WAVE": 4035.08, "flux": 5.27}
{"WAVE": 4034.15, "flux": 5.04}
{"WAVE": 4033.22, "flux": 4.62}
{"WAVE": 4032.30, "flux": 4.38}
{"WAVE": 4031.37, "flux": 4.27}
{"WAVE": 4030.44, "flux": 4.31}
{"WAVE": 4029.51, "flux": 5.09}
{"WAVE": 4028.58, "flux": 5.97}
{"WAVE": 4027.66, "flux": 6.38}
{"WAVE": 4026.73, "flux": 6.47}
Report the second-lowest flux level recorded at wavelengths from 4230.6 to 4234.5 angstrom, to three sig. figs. 5.90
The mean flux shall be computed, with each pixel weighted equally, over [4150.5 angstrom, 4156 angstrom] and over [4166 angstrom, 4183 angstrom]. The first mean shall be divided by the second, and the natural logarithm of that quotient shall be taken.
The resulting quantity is -0.15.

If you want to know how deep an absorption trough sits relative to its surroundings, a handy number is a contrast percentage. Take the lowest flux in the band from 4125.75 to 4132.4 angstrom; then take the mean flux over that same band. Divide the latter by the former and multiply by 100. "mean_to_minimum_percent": 116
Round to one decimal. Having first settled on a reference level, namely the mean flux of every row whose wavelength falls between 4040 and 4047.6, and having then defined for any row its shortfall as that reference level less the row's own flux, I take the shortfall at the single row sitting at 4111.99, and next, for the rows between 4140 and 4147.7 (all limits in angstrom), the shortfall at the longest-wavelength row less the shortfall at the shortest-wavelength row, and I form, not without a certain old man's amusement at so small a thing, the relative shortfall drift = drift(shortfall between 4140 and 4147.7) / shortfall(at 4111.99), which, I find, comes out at 0.9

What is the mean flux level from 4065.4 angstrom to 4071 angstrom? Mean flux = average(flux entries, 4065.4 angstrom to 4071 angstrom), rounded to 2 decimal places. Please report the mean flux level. 6.98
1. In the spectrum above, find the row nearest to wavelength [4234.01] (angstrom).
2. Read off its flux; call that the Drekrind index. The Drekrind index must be 5.69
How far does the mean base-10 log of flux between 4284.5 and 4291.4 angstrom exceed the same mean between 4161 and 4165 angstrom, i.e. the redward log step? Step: -0.06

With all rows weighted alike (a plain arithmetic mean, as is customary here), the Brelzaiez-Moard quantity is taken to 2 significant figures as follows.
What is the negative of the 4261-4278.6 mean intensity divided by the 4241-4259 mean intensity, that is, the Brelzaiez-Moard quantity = -0.97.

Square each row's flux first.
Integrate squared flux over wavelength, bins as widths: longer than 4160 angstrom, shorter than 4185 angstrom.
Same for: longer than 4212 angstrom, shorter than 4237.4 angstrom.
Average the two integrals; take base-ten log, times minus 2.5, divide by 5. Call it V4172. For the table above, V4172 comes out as -1.51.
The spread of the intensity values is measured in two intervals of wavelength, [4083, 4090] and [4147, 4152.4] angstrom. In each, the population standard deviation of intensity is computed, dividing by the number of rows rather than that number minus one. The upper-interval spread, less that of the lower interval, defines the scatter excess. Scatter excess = 0.1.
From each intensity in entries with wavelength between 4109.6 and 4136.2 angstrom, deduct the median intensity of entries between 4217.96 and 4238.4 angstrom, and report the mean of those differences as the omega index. 0.12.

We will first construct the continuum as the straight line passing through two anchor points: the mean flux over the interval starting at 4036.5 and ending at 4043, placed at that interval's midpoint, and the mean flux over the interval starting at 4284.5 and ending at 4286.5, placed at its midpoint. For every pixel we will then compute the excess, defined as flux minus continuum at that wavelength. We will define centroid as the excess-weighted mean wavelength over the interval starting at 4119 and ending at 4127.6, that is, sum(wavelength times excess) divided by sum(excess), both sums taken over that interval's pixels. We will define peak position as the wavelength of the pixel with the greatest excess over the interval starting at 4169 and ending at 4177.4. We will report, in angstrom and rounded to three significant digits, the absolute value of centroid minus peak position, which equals 50.5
